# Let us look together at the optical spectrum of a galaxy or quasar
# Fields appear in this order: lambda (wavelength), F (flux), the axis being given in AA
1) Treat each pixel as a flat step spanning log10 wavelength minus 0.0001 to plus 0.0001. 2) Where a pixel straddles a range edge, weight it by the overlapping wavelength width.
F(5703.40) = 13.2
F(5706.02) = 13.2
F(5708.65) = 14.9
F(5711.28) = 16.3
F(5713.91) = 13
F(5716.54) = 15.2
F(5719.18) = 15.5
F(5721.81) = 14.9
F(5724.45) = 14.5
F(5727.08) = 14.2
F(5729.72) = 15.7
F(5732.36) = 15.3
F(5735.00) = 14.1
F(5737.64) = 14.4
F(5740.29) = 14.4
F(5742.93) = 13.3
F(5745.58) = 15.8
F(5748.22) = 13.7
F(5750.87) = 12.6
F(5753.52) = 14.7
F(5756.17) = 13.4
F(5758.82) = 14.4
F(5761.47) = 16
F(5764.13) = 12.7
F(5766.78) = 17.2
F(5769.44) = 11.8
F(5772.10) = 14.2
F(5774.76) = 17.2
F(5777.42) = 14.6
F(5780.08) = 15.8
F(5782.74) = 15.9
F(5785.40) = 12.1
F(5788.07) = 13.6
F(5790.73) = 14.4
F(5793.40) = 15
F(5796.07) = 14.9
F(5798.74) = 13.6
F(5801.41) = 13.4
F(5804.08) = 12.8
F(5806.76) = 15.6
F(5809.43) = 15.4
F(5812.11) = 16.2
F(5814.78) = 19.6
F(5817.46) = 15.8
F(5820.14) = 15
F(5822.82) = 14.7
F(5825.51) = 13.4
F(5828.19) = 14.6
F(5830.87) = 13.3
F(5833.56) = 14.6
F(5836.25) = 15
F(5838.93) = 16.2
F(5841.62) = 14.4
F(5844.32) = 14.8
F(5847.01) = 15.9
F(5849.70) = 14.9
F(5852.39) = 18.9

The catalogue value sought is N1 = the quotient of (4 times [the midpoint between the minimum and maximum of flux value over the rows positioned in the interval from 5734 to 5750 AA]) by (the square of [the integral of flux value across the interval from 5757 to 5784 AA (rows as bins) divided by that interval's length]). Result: 0.260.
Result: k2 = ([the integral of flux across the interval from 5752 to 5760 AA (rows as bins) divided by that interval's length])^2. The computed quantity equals 200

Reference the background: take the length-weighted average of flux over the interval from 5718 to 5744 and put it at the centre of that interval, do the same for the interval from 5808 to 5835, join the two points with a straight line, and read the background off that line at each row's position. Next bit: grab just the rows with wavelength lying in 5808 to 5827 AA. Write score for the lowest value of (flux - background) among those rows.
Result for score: -1.9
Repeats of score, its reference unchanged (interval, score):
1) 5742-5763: -2.2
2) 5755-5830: -3.1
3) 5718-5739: -0.6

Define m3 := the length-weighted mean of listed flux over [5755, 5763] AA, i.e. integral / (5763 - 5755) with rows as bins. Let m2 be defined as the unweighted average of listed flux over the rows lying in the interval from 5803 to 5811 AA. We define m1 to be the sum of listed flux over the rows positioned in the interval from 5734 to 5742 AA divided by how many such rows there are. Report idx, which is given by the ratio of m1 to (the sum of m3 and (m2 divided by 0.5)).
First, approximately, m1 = 14.3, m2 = 14.6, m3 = 14.6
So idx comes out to 0.327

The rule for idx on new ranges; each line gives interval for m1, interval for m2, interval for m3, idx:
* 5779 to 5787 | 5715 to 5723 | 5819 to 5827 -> 0.326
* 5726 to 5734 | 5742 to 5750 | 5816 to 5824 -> 0.344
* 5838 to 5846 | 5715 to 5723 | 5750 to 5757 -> 0.344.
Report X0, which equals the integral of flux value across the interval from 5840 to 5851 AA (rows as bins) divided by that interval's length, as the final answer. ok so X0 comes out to 15.0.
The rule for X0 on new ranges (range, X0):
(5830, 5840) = 14.8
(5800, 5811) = 14.3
